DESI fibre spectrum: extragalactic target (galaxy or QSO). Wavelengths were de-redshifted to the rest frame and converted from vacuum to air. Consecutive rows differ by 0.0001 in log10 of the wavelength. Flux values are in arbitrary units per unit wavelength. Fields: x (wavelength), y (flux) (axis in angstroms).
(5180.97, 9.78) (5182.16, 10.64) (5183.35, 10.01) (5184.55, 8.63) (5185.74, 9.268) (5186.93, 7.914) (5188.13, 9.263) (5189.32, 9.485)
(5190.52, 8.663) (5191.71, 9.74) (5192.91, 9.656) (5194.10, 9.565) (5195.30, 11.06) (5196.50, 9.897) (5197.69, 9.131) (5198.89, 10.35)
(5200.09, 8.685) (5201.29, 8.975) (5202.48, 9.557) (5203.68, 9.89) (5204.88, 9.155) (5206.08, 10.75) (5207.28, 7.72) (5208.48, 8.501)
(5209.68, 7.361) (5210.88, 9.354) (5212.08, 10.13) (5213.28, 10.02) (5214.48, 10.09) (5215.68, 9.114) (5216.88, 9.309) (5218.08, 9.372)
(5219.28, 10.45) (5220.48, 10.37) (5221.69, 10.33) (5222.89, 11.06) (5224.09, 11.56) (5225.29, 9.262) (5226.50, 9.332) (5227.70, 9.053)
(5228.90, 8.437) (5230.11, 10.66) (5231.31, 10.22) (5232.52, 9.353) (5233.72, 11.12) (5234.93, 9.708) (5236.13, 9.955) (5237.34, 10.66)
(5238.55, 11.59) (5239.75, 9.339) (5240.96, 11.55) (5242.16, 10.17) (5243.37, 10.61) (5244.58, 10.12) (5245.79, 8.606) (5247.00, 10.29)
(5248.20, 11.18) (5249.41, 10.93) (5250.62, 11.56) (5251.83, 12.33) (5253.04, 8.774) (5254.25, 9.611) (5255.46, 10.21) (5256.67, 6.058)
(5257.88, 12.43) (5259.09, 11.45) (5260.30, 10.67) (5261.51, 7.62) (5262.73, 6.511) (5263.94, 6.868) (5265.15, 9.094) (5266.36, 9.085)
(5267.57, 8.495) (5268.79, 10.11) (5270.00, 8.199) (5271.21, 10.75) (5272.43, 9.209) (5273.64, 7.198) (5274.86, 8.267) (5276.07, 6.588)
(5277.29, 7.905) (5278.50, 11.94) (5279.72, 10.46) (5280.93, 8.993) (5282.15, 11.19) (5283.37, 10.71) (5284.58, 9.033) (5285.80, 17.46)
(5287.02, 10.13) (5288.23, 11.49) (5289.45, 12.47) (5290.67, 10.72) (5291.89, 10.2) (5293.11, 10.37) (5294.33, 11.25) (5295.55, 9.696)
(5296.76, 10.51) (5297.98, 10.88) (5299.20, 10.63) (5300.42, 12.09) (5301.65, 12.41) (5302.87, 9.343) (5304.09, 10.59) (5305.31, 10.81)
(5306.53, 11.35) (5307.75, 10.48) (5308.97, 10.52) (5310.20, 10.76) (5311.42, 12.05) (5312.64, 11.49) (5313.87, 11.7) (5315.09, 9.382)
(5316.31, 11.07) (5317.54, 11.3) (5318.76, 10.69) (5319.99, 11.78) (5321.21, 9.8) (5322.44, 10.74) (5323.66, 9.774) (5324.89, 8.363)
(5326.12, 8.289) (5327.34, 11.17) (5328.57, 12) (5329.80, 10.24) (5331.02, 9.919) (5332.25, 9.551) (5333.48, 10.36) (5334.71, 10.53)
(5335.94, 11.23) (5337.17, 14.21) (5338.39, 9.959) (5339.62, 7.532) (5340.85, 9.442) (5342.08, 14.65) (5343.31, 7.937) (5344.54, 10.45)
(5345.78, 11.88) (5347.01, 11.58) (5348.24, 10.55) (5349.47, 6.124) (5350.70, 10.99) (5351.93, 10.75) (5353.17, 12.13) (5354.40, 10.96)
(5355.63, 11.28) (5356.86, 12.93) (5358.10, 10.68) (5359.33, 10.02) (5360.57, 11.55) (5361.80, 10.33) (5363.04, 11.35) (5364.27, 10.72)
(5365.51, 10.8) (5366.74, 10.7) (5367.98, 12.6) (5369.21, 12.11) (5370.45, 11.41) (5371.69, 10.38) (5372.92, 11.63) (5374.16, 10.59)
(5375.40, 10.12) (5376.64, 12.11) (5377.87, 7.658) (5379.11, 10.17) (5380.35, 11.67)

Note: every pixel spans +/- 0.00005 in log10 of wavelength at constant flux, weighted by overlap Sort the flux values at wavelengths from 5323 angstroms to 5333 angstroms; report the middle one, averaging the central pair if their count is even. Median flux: 9.8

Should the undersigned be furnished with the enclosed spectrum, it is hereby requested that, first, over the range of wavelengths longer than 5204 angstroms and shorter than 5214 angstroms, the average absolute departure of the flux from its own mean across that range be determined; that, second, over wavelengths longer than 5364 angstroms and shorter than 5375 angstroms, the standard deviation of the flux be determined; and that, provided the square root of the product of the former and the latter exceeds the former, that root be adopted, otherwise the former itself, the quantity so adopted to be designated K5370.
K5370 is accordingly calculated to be 0.95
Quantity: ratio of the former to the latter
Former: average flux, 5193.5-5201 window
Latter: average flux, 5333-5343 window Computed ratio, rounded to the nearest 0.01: 0.89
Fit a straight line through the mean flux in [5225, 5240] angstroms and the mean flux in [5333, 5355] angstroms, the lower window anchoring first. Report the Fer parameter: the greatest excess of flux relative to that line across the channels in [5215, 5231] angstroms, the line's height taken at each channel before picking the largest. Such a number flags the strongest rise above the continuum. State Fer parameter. 1.7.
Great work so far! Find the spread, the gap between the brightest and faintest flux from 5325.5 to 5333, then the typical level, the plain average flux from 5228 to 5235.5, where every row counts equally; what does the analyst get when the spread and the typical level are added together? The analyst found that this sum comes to 13.6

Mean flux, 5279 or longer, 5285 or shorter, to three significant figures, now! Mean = 10.1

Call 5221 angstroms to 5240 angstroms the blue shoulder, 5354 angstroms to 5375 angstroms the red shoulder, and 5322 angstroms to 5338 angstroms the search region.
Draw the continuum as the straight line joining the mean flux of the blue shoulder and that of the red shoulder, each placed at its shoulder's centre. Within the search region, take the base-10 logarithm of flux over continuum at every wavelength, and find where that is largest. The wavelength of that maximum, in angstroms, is 5337.17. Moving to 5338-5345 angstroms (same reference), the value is 5342.08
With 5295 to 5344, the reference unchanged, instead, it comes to 5342.08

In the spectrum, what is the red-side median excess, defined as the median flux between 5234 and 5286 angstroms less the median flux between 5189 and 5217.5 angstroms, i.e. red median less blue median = 0.59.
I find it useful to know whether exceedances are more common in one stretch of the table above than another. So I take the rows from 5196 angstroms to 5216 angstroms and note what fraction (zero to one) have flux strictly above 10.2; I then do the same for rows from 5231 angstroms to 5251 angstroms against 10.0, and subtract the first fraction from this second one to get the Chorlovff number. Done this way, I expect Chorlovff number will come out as 0.59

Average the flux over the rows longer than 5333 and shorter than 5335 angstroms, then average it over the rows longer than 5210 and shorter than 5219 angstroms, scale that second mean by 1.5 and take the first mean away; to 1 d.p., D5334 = 4.0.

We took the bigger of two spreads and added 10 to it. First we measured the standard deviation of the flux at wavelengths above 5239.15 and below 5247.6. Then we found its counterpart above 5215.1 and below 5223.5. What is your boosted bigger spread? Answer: 10.9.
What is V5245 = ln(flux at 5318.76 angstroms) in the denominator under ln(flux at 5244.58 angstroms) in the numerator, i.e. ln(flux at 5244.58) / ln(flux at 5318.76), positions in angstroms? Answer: 0.98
